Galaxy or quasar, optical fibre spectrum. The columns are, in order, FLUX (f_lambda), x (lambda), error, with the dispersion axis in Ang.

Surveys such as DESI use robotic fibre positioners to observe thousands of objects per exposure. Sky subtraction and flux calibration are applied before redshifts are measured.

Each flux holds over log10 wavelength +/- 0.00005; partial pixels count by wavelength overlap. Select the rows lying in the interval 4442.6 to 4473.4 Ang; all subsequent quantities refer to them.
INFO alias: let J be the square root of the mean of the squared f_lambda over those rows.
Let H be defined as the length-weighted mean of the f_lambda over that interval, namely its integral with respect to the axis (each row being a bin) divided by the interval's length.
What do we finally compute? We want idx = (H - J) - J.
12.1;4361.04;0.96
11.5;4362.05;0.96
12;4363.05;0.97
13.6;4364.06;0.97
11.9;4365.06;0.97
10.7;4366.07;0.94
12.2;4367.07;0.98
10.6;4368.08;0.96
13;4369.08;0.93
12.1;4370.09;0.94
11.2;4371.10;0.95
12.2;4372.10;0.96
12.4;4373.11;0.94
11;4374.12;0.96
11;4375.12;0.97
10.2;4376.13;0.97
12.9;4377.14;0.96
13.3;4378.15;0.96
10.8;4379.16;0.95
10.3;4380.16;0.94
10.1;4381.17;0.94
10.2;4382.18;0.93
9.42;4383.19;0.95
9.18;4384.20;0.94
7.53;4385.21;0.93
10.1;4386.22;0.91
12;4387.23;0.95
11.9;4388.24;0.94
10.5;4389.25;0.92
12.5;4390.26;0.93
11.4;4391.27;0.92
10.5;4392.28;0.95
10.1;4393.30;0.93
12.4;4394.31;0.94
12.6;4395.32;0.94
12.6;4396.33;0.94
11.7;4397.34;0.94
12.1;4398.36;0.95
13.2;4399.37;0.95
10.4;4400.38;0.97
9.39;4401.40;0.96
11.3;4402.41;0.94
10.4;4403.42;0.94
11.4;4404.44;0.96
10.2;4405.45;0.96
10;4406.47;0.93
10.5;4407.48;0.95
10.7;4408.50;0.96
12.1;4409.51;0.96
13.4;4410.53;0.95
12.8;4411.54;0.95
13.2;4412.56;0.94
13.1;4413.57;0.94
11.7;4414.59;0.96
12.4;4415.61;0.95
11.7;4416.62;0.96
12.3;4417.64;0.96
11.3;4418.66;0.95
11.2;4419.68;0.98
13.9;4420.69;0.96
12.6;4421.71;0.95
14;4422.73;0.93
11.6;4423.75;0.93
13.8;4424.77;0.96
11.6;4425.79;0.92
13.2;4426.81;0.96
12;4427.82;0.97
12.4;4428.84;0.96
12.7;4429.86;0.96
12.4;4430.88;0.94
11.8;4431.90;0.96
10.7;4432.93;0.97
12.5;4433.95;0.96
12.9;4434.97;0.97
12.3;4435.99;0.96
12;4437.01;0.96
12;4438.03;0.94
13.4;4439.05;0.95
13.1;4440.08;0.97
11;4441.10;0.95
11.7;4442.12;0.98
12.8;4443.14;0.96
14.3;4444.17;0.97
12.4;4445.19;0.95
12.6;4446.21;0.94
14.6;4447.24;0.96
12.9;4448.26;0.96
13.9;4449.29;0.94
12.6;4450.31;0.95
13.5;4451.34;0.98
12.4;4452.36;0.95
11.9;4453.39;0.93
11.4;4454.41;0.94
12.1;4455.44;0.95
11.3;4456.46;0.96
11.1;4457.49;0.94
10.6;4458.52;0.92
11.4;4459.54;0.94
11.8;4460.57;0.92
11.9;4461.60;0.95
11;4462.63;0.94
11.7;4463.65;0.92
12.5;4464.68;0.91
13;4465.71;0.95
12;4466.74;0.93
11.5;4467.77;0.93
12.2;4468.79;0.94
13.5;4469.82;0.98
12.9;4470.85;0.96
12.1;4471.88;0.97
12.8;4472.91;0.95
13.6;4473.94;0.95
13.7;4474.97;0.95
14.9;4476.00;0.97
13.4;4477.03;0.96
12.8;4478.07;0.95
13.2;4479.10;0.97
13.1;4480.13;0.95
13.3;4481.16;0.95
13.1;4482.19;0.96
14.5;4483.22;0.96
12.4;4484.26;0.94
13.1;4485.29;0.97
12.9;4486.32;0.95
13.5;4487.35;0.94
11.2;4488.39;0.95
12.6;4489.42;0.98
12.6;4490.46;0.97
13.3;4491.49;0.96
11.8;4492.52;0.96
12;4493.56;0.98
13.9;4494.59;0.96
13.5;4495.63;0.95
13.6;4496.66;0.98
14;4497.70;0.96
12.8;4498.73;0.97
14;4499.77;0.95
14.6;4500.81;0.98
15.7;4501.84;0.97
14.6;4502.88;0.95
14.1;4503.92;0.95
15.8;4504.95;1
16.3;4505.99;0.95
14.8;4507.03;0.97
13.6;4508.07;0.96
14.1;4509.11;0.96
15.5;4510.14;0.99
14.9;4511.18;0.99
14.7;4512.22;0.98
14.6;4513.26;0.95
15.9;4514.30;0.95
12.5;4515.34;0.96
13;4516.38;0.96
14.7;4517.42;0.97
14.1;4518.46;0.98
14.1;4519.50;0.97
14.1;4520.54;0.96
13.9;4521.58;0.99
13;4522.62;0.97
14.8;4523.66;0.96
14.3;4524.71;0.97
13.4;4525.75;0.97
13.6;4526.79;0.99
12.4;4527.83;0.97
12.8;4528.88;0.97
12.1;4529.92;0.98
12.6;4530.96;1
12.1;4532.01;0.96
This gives -12.4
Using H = 12.4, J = 12.4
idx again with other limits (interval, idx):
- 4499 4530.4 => -14.3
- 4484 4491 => -12.6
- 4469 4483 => -13.3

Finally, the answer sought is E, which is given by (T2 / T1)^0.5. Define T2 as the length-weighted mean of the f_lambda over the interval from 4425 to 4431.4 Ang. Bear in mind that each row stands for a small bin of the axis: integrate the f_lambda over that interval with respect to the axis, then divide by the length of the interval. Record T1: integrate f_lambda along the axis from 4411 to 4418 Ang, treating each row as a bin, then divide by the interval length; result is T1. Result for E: 1.00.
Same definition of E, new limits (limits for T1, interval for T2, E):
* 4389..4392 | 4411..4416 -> 1.05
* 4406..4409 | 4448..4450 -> 1.13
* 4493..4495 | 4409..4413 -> 1.00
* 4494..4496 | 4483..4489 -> 0.97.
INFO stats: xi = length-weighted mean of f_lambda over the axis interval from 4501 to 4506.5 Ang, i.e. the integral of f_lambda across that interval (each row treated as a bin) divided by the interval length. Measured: 15.3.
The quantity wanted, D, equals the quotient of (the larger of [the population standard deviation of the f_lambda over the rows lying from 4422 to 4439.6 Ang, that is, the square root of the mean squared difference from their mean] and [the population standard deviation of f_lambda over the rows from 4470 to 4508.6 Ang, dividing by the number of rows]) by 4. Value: 0.273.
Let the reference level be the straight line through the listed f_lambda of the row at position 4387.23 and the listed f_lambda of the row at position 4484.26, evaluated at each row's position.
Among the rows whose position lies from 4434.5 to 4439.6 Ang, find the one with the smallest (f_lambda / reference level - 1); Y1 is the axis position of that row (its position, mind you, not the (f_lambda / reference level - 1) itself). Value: 4438.03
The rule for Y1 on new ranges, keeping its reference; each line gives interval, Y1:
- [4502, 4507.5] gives 4503.92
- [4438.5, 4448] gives 4441.10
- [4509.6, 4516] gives 4515.34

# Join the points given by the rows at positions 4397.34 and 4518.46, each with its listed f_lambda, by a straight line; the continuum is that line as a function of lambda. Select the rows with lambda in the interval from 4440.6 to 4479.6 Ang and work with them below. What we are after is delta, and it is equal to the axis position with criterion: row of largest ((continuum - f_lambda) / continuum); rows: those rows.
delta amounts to 4458.52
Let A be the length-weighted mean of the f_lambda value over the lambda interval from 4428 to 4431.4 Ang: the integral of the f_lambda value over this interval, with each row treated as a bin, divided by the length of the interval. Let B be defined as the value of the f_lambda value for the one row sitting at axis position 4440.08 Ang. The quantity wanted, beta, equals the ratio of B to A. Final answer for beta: 1.05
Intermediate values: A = 12.4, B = 13.1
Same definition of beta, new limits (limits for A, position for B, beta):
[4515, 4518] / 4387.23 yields 0.89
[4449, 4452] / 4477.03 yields 1.01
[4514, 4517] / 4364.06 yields 0.99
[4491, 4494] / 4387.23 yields 0.97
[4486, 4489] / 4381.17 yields 0.81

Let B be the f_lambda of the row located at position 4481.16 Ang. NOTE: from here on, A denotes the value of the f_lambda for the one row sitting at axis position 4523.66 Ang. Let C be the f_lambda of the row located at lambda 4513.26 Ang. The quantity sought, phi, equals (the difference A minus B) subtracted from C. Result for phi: 13.1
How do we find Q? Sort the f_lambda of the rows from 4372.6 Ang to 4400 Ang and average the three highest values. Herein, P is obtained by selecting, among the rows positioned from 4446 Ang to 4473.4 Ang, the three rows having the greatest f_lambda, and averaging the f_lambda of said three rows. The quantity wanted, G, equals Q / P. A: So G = 0.94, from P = 14.0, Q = 13.1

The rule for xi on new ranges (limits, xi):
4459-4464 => 11.6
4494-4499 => 13.6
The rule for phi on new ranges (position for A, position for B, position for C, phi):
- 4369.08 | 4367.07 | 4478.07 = 12.0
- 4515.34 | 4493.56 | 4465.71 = 12.5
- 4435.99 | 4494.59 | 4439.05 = 15.0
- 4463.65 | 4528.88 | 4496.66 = 14.7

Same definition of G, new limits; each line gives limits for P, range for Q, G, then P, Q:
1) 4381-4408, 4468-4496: 1.13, 12.8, 14.4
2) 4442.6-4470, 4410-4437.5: 0.97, 14.3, 13.9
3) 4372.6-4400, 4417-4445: 1.07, 13.1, 14.1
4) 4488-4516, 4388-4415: 0.83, 16.0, 13.3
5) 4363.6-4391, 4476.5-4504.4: 1.13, 13.3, 15.0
